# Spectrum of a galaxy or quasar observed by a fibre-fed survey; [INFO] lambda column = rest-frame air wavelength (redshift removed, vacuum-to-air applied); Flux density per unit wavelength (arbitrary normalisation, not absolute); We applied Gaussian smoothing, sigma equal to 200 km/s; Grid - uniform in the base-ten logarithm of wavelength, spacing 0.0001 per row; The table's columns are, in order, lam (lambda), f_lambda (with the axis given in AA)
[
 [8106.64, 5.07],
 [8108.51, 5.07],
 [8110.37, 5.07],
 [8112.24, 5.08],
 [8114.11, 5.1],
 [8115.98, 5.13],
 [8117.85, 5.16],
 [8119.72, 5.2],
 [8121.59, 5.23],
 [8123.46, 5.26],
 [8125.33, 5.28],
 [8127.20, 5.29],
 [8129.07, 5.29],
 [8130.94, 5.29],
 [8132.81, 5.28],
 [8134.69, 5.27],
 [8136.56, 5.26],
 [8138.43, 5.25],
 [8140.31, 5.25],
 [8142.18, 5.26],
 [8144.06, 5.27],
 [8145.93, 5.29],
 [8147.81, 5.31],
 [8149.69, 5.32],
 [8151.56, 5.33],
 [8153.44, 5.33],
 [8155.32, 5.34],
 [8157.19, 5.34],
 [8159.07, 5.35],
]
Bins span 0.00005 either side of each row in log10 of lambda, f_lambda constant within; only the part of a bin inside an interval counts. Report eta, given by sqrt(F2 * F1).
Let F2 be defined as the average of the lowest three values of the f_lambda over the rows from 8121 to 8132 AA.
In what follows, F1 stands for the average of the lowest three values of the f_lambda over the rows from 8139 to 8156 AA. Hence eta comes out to 5.26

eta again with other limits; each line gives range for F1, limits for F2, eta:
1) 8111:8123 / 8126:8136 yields 5.19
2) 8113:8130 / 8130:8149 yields 5.19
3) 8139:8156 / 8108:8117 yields 5.17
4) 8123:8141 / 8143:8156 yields 5.27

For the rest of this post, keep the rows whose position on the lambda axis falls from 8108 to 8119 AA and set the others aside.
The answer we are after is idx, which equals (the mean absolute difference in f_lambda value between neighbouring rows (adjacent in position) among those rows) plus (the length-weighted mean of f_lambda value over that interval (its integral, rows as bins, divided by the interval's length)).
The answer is 5.123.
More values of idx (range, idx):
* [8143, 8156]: 5.321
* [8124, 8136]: 5.290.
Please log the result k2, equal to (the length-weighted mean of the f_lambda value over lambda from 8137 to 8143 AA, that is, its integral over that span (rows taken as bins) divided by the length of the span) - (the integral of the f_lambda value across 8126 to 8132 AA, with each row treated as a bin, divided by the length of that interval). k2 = -0.04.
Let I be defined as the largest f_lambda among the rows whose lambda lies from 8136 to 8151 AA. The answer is 5.32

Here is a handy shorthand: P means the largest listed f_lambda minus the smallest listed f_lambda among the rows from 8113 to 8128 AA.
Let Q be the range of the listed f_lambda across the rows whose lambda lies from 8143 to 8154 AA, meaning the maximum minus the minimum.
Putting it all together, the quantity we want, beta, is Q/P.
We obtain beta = 0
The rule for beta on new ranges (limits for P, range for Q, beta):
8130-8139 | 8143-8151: 1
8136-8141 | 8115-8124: 13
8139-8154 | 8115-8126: 2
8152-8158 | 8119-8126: 8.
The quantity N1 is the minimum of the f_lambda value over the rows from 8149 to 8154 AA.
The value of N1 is 5.32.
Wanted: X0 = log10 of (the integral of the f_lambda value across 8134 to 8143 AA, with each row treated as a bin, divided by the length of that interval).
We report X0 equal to 0.721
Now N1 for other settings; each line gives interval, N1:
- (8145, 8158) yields 5.29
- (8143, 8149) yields 5.27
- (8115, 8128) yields 5.13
